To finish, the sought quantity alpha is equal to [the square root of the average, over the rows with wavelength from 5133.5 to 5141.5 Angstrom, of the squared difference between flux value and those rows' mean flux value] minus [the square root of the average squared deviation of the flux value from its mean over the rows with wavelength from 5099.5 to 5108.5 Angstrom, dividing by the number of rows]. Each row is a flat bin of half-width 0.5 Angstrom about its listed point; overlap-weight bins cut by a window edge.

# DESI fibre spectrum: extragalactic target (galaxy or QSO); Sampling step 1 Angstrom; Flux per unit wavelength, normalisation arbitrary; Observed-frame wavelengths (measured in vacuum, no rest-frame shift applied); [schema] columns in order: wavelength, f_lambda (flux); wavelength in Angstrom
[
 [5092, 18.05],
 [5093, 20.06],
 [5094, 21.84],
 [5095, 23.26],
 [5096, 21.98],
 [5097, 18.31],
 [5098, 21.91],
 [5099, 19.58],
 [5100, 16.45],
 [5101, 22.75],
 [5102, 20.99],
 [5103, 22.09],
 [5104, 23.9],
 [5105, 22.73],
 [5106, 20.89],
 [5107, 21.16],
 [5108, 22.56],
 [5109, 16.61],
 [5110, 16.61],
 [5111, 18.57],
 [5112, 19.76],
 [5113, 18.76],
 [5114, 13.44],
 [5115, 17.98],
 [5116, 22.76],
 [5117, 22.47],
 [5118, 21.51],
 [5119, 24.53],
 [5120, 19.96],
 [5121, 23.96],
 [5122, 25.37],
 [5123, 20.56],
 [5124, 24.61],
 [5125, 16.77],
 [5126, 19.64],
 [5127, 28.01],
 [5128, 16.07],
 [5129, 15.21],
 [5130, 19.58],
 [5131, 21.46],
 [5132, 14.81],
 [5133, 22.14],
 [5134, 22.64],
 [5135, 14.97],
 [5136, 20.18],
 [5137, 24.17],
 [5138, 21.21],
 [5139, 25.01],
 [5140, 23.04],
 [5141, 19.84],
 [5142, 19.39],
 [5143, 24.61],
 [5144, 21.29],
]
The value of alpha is 0.9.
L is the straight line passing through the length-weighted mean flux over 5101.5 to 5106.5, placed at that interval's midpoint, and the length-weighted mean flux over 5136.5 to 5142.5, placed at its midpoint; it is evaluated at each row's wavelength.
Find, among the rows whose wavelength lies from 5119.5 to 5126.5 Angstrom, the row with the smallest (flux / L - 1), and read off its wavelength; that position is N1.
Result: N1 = 5125 Angstrom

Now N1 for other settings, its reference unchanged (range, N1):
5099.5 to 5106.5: 5100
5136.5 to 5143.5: 5142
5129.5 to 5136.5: 5132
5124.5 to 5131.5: 5129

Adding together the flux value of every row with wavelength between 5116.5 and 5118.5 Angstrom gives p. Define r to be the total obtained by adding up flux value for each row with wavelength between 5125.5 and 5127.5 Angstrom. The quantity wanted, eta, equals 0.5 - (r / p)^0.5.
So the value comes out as -0.54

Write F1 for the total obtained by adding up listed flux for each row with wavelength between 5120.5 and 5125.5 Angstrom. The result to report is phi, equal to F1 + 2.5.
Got 114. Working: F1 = 111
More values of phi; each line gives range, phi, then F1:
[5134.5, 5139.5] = 108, 106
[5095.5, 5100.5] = 101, 98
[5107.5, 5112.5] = 97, 94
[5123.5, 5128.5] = 108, 105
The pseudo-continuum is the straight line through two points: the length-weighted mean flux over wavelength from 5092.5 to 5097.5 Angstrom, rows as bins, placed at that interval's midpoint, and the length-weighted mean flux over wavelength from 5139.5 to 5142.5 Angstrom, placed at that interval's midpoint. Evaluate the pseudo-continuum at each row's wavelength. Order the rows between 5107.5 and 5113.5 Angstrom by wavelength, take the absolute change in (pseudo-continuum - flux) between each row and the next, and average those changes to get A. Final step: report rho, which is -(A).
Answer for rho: -2.0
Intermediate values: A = 2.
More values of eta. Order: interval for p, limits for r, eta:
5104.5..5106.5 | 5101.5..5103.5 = -0.49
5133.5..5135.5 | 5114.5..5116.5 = -0.54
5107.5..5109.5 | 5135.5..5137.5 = -0.56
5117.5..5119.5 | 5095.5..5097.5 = -0.44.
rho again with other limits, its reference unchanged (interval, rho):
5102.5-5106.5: -1.6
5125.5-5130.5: -6.4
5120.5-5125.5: -4.5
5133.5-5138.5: -5.0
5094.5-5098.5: -2.8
